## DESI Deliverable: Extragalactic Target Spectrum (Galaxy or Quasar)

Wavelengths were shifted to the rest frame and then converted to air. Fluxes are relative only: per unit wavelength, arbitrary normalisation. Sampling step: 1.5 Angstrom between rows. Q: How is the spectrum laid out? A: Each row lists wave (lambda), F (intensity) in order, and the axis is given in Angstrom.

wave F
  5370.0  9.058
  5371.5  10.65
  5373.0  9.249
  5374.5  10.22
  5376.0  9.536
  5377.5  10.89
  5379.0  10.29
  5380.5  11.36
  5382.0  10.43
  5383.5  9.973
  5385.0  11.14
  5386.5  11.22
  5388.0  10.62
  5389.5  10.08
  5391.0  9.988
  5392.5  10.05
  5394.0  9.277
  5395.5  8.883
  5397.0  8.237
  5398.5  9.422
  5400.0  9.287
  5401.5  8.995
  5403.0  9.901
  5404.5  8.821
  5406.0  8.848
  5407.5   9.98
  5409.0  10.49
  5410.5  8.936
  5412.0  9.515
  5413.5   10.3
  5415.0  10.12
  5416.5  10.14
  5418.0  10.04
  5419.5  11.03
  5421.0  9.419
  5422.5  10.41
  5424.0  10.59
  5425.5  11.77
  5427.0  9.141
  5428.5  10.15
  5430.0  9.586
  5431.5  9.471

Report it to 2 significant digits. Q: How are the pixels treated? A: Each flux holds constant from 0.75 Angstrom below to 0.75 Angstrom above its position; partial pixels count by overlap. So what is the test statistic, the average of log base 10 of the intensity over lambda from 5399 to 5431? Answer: 0.99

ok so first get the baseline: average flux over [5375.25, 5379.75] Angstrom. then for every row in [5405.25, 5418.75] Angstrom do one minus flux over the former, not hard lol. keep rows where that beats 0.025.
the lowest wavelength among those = 5406.0 Angstrom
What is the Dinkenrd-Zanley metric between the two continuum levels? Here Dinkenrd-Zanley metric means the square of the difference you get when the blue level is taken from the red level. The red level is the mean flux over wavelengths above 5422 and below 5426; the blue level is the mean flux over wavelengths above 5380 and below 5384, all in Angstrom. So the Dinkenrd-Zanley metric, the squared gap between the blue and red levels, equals 0.11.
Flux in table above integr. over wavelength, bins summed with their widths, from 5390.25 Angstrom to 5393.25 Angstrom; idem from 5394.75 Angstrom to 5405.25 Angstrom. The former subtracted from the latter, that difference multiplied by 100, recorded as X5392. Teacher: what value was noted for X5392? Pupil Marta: 6526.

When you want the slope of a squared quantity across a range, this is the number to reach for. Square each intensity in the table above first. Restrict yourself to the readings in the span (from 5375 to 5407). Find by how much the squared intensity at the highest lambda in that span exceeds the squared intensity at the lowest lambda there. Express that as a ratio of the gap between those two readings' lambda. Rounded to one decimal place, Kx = -0.4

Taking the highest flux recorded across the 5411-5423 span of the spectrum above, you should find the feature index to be 11.03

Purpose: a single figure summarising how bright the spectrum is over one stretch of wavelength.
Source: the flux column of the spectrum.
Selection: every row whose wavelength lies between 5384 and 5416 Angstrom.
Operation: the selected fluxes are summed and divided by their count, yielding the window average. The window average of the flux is 9.7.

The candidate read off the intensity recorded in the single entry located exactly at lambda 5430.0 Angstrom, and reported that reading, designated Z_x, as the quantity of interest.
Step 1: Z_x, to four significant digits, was 9.586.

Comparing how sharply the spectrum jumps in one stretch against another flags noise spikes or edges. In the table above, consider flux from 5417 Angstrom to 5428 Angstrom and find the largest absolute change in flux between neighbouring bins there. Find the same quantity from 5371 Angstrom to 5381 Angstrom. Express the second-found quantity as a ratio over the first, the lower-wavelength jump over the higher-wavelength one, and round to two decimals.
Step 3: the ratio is 0.53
